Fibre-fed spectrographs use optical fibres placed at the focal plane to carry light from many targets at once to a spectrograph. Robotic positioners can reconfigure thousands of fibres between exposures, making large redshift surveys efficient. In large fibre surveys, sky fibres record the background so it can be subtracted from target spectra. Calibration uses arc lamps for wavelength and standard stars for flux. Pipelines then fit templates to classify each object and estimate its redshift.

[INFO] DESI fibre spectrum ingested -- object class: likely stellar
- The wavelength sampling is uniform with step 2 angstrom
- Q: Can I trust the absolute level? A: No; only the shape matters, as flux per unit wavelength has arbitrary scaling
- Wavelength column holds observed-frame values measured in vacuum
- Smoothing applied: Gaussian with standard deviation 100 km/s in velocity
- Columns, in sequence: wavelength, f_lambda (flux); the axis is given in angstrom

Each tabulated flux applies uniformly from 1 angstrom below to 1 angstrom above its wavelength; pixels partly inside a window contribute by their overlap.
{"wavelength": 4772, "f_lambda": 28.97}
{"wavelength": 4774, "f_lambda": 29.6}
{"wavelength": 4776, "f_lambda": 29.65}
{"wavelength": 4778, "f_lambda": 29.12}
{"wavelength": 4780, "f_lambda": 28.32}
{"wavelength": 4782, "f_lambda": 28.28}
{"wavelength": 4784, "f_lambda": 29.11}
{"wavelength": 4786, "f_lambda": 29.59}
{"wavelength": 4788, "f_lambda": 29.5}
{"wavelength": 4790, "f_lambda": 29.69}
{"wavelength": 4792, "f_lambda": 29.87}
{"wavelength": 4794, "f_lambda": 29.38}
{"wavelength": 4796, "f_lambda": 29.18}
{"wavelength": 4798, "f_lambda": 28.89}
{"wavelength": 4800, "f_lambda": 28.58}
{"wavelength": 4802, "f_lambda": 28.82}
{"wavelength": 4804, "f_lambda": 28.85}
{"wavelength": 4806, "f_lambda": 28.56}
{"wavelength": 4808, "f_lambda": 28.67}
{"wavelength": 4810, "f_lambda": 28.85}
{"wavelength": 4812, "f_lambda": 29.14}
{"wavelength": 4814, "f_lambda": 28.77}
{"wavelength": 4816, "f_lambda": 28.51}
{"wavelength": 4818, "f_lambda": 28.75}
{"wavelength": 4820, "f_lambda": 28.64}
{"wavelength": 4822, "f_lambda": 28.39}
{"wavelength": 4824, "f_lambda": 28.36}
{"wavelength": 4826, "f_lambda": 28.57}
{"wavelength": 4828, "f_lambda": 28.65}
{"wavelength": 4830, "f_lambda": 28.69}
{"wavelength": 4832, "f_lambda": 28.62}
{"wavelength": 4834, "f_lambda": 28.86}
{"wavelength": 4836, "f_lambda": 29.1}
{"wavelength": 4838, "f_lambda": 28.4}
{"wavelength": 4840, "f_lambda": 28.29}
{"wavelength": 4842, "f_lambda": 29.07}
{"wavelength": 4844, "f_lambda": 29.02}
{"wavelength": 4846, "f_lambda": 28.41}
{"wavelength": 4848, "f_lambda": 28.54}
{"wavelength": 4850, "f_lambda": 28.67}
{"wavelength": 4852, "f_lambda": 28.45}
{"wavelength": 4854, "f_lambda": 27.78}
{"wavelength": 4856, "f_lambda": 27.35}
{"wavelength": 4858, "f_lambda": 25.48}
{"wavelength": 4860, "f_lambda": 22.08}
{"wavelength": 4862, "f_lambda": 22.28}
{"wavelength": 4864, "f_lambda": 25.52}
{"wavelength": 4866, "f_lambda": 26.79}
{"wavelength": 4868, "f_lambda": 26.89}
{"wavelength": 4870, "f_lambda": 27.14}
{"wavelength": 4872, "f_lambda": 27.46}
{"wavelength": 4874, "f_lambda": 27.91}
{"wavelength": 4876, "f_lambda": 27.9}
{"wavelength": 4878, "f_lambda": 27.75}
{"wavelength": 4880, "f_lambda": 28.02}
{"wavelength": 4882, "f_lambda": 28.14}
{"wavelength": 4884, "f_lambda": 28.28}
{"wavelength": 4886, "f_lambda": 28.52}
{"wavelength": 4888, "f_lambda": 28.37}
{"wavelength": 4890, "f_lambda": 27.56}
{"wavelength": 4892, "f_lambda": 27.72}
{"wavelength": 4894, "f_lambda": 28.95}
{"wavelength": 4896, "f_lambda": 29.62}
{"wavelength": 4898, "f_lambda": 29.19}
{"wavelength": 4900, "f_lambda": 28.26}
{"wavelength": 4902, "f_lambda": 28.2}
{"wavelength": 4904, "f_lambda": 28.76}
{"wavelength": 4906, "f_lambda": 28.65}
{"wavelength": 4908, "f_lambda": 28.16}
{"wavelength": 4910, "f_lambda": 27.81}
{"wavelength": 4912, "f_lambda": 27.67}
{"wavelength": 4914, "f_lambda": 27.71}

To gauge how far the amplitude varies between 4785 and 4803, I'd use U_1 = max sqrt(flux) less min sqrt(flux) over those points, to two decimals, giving 0.12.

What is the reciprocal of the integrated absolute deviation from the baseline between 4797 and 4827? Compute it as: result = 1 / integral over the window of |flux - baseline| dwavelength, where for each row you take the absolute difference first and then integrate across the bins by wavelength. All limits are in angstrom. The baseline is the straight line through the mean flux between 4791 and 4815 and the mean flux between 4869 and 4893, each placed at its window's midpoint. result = 0.18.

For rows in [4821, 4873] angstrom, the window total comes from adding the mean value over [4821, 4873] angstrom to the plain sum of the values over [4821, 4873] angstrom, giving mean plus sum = 744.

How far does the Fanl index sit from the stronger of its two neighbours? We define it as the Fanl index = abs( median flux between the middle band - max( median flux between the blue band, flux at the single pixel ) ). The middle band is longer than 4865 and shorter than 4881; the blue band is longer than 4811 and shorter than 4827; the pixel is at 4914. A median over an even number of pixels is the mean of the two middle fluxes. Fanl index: 1.0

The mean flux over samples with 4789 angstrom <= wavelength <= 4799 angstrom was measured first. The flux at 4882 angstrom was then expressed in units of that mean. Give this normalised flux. 0.957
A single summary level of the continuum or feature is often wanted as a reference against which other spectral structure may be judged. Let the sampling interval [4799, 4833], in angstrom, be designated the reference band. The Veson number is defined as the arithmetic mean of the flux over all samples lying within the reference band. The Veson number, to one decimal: 28.7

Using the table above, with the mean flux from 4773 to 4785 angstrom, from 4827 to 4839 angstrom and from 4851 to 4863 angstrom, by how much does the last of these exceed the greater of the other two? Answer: -3.4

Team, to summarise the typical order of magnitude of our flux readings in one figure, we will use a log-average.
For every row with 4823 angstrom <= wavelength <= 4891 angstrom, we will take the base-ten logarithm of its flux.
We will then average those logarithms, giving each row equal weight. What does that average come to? 1.44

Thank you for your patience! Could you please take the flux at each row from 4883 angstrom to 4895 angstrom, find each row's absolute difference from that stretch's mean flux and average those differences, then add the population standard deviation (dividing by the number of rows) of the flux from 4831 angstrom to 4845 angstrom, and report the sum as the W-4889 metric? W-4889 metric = 0.70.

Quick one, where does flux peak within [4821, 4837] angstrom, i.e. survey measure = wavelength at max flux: 4836 angstrom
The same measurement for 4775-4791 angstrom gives 4790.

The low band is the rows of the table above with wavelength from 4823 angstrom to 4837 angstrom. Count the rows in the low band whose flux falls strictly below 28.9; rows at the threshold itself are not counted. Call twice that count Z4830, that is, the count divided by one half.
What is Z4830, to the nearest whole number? 12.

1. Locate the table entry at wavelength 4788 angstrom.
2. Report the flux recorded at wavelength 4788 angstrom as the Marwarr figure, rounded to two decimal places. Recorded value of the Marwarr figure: 29.50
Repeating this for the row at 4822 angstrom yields 28.39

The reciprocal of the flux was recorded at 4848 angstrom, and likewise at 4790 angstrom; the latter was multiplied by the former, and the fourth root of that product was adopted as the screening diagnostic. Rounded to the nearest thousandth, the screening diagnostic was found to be 0.185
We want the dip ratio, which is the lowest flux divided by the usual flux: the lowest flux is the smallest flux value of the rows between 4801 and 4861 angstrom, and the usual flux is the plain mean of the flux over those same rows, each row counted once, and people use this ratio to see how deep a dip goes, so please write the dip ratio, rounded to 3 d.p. 0.781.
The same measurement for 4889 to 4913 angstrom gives 0.971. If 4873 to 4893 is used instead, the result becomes 0.984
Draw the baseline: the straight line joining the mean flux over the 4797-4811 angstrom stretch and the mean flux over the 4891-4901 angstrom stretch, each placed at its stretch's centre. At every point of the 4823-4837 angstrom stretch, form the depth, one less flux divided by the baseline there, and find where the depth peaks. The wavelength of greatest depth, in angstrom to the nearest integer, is 4824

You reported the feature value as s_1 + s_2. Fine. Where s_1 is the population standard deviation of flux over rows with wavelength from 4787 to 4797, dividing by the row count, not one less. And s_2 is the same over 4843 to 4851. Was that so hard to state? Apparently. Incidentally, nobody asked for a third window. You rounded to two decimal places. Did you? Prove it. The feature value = 0.47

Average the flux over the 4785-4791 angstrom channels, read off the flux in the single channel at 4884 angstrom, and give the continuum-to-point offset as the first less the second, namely 1.3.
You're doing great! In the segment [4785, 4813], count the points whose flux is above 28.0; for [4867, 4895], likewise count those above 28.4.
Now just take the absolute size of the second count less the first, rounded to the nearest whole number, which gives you 12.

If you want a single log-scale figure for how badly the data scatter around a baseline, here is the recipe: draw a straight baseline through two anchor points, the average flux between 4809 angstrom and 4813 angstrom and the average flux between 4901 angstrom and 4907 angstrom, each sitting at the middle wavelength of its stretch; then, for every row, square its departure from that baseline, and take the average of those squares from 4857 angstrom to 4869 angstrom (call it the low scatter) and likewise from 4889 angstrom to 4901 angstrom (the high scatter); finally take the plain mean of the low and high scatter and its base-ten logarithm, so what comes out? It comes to 1.0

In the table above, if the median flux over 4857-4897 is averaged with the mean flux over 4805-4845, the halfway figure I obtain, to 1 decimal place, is 28.2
